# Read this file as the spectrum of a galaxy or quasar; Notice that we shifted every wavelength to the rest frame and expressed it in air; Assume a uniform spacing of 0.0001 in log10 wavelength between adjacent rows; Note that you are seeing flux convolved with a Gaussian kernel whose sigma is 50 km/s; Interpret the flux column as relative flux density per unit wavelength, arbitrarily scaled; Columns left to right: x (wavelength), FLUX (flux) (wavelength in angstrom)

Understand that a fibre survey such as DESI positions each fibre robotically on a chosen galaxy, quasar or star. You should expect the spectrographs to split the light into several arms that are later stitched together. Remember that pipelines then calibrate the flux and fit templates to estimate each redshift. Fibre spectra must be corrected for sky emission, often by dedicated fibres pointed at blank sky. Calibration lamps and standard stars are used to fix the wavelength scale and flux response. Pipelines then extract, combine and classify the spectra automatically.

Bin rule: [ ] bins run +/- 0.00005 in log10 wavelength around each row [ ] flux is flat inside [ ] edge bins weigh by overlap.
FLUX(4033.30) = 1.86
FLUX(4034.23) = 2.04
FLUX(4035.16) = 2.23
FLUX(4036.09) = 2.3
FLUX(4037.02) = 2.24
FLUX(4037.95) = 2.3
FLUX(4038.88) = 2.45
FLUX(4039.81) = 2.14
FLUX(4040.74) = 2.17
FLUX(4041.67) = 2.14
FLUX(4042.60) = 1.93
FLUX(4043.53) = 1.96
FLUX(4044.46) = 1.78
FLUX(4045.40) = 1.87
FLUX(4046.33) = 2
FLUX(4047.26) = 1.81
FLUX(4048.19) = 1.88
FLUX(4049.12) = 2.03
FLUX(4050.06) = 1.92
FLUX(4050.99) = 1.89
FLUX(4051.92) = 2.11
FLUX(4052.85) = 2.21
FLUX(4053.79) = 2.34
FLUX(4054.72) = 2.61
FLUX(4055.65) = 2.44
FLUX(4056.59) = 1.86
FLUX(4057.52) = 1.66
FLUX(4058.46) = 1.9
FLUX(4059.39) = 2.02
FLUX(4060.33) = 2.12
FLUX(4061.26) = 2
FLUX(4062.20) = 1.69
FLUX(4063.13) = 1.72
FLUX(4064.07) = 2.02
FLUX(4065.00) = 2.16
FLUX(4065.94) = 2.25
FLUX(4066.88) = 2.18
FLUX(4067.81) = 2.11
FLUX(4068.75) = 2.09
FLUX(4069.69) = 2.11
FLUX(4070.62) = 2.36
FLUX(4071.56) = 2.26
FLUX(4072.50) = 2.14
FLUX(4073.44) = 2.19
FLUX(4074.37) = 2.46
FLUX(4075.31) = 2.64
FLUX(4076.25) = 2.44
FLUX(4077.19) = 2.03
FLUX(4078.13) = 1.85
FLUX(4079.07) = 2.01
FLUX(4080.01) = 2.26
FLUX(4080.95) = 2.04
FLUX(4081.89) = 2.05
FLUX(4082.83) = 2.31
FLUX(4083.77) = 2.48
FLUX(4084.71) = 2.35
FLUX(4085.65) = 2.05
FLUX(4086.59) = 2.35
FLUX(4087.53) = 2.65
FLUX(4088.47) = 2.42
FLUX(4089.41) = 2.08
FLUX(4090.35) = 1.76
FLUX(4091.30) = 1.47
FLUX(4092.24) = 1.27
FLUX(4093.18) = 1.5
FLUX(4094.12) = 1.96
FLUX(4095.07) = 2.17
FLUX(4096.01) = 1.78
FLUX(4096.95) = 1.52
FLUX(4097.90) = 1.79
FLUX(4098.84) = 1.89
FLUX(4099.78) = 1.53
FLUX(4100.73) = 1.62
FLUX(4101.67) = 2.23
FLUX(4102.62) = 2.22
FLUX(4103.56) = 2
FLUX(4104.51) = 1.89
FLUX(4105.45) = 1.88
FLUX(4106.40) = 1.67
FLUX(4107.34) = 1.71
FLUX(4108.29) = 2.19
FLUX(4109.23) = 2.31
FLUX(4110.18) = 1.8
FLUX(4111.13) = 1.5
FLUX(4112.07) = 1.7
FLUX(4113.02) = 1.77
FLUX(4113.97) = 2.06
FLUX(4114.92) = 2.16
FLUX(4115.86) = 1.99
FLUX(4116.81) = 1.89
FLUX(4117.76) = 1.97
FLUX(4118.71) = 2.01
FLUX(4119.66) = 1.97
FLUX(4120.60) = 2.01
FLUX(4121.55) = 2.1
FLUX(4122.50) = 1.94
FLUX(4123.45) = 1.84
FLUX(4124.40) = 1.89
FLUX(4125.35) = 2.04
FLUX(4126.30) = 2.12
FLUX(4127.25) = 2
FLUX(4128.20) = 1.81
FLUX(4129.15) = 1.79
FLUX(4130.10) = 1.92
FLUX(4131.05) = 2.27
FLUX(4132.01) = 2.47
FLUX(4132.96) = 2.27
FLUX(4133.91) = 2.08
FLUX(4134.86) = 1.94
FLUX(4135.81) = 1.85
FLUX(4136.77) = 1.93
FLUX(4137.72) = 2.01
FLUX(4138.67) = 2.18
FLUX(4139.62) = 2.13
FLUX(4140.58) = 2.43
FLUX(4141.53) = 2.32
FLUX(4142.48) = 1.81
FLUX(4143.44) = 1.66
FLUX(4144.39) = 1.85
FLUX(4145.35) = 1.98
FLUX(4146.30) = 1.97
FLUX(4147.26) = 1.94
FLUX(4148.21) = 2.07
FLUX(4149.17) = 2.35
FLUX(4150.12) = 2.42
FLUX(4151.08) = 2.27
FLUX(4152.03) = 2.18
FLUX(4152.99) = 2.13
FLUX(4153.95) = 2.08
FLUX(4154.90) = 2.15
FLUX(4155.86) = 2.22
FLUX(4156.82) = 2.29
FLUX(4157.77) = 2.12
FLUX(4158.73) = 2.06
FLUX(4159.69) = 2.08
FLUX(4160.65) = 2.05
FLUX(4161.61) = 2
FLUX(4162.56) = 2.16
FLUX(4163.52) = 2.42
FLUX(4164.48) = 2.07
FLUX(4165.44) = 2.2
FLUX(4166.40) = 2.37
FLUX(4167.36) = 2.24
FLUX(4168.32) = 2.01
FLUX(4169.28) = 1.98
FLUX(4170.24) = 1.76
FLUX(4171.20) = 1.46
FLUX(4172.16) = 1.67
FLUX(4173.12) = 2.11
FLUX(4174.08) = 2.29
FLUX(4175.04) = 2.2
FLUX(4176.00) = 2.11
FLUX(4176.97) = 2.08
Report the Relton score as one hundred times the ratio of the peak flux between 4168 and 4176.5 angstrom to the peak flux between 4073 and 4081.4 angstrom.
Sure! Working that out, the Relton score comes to 87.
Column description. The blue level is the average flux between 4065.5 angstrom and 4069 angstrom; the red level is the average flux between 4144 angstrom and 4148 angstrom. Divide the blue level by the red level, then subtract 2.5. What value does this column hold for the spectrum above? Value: -1.39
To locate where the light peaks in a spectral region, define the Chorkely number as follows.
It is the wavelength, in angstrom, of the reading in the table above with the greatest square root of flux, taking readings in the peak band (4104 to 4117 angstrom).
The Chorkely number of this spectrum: 4109.23 angstrom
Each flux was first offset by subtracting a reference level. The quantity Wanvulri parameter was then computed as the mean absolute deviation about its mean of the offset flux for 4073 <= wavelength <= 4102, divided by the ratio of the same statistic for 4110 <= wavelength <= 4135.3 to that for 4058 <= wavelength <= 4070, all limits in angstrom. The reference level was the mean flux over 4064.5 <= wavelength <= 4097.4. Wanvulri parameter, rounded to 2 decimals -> 0.26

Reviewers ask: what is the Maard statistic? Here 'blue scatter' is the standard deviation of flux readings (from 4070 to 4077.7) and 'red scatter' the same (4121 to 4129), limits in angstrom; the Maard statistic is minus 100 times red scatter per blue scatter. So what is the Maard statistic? -59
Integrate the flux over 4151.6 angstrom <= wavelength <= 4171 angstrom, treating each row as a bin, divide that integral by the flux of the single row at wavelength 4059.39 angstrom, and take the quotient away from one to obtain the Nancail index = -19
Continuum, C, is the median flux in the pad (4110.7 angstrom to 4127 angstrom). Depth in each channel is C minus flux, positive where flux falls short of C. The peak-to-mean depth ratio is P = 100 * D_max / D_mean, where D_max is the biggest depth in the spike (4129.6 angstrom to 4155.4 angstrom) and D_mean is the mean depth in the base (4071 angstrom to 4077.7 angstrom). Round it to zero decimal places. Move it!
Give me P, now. -92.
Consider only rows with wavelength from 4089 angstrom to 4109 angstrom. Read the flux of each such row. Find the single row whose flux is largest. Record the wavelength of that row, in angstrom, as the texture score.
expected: 4101.67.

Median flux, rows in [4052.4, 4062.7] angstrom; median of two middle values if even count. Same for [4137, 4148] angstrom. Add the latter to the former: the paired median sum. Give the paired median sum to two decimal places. 4.00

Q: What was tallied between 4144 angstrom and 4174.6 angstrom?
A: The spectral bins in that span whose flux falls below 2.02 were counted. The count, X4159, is 10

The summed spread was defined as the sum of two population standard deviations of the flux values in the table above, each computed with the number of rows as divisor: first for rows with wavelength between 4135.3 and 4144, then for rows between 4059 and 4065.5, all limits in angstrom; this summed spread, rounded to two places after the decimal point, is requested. 0.41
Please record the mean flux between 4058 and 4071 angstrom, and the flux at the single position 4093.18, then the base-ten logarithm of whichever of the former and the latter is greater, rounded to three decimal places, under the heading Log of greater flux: 0.312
